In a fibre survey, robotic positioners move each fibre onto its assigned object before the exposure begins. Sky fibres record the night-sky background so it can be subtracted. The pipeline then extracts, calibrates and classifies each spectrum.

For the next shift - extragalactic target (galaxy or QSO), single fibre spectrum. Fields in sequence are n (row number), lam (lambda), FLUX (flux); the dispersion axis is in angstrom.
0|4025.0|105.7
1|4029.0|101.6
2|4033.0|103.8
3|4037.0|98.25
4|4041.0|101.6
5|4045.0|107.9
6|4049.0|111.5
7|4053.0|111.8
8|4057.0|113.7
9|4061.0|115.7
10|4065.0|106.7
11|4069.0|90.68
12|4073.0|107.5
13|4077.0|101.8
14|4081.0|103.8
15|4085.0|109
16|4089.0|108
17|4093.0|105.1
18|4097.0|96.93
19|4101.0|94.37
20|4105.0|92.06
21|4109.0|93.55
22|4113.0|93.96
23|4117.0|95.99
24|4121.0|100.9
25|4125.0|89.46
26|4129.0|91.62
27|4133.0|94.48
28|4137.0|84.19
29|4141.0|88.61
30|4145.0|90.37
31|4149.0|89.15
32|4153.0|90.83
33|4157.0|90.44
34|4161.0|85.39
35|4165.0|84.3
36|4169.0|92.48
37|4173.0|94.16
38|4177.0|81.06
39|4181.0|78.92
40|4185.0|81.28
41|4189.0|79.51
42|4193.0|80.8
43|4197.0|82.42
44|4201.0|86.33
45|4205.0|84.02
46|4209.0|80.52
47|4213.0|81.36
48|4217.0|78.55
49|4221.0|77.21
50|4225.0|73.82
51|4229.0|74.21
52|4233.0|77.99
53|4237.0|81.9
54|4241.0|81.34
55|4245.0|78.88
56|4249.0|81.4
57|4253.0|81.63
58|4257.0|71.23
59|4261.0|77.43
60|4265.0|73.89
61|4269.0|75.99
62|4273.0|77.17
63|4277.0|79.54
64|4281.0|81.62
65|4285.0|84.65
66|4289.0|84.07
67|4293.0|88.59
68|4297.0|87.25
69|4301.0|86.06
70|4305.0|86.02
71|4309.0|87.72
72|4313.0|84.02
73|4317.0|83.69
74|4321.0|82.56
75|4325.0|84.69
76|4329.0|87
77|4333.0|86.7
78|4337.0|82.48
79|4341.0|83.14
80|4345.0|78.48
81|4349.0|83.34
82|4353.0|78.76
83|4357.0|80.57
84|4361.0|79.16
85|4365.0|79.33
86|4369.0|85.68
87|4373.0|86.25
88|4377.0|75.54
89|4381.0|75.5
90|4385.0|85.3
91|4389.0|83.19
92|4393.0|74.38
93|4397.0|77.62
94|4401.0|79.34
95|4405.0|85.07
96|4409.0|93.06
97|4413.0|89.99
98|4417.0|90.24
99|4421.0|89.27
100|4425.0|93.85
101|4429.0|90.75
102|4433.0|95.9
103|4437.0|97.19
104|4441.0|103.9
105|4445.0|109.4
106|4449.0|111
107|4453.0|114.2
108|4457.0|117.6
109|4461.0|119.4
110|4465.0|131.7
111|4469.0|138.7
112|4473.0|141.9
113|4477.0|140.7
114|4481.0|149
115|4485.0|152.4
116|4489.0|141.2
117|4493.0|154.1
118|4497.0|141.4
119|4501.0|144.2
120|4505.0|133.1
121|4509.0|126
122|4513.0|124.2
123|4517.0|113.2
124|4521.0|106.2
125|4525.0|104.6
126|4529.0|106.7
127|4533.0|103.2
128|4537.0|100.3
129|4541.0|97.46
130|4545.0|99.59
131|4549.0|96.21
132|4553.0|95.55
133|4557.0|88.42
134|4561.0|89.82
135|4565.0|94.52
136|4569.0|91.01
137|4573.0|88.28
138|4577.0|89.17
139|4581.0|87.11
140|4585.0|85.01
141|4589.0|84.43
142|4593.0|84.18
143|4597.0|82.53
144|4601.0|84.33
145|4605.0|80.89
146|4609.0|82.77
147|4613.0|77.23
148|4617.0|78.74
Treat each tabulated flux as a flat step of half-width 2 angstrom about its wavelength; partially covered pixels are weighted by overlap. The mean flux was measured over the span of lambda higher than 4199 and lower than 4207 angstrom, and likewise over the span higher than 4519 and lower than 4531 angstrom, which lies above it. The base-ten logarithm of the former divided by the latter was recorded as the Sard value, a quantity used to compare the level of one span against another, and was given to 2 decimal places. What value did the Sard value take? -0.09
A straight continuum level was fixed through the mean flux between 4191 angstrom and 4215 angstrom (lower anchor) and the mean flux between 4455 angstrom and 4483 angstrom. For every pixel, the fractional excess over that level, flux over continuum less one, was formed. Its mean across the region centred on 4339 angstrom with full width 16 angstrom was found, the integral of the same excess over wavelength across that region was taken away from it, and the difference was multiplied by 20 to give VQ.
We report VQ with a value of 72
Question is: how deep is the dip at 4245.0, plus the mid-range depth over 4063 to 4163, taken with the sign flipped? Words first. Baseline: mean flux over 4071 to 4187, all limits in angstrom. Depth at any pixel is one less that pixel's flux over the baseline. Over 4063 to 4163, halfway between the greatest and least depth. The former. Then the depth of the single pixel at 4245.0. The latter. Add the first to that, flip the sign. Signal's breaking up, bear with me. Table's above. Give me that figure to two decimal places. -0.12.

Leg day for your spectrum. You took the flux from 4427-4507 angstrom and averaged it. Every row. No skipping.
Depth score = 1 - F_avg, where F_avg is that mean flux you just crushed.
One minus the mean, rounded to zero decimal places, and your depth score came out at -125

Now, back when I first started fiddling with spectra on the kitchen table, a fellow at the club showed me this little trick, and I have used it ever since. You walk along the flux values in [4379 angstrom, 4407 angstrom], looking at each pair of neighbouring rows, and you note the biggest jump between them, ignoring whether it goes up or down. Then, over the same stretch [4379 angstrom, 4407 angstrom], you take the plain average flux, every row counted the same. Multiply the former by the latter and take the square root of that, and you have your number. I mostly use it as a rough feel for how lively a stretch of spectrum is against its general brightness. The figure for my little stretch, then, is 28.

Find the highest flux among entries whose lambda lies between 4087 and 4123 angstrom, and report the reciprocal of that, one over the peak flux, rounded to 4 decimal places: 0.0093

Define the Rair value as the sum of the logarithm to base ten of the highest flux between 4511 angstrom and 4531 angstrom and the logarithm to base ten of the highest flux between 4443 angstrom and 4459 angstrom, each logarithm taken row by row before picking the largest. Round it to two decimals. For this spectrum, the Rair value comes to 4.16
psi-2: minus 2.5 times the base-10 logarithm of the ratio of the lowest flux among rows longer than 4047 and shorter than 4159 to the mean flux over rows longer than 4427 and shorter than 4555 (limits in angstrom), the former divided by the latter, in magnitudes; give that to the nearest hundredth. 0.37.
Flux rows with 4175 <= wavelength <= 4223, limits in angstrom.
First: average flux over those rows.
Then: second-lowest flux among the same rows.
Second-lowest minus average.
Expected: -2.4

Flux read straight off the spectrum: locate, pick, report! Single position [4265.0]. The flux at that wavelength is 73.89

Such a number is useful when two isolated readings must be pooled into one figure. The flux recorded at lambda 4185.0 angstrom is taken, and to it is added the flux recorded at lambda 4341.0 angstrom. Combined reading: 164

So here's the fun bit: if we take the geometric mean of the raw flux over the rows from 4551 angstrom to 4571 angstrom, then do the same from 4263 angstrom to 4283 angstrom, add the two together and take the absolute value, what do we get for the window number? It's 169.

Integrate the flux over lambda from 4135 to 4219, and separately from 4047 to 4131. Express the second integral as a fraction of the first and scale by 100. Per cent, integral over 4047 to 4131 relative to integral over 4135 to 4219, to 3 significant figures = 120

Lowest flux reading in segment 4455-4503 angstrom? 117.6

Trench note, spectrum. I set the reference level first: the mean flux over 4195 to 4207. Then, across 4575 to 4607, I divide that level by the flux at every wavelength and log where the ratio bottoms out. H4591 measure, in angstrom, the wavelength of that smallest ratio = 4577.0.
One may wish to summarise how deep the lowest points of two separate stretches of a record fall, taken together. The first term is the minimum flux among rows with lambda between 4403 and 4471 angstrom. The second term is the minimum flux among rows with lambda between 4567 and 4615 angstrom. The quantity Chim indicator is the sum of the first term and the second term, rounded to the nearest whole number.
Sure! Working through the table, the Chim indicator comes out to 162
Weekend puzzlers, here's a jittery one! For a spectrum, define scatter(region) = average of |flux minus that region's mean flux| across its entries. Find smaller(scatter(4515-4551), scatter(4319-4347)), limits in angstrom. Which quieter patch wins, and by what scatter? 2.2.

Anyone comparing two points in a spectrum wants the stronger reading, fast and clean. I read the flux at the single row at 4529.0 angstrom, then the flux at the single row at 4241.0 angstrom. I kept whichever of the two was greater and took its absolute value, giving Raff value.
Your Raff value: 107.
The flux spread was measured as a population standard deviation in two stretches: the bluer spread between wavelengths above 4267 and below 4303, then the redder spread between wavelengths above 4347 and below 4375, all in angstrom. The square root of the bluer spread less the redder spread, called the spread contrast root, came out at 1.1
